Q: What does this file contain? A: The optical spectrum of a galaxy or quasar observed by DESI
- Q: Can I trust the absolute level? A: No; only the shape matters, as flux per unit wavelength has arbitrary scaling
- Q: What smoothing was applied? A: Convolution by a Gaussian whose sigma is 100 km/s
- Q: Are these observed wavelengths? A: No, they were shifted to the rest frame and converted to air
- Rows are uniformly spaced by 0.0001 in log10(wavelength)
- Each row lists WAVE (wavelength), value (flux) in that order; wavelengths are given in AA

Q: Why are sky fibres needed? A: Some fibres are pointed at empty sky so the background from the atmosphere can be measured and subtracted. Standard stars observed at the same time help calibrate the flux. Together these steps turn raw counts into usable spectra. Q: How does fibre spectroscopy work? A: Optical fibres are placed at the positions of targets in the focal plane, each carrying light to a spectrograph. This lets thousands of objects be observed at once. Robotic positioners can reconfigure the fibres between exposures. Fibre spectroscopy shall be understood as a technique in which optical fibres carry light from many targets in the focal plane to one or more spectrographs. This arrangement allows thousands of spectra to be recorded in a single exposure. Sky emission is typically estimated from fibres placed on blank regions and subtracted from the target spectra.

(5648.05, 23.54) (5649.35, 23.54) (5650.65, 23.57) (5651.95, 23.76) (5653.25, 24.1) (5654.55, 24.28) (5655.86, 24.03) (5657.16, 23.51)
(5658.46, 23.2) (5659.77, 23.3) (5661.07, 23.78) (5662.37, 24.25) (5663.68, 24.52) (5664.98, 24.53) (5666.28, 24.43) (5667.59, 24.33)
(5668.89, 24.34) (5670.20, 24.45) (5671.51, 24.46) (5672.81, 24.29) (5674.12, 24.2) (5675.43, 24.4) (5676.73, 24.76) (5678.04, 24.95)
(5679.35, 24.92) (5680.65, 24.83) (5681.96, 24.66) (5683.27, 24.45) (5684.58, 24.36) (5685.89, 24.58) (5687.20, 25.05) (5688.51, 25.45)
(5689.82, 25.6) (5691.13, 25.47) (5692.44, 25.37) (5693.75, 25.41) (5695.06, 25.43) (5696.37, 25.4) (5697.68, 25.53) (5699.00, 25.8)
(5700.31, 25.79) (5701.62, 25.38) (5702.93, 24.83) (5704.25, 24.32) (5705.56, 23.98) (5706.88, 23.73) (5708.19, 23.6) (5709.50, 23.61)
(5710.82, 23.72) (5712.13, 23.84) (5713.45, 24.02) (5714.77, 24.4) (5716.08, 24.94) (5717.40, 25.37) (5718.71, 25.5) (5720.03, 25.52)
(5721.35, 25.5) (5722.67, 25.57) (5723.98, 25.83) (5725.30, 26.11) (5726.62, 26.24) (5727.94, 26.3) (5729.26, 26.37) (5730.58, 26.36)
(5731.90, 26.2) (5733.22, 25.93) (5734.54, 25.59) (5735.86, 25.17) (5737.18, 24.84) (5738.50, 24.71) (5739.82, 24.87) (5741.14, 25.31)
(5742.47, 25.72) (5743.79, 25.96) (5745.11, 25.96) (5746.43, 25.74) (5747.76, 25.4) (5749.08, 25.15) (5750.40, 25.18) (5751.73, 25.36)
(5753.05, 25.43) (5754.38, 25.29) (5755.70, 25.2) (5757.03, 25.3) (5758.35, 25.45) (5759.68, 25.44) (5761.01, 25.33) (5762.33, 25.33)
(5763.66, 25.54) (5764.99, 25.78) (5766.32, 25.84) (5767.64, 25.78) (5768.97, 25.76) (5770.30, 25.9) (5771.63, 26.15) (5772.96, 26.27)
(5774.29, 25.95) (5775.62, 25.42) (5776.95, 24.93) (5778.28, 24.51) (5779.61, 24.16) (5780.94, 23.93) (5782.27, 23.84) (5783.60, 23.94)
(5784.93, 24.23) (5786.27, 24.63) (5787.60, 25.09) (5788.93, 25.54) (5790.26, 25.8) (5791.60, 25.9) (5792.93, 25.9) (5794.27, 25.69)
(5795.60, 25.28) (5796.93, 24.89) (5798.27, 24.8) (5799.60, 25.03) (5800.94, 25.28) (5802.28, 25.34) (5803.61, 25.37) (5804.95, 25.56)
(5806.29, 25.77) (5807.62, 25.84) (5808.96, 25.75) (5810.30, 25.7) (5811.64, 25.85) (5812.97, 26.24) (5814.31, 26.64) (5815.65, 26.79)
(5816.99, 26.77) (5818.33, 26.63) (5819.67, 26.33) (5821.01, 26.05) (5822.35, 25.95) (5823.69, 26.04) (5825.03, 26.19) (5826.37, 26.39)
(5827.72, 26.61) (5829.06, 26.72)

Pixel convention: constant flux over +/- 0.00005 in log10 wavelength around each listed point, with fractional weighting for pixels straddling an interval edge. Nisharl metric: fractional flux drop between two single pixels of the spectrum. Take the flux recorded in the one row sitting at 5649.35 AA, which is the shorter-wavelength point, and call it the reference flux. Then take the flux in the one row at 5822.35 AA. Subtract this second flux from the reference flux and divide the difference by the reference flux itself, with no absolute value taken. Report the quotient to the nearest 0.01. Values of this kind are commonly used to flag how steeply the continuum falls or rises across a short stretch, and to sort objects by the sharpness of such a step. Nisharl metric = -0.10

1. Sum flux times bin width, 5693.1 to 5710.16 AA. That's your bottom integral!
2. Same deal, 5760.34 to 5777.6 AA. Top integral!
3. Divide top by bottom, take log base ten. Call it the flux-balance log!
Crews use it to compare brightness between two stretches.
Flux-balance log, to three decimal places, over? 0.020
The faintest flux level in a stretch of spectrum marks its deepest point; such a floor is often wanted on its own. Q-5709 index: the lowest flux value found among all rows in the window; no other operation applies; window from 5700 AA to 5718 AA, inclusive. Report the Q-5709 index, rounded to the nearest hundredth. 23.60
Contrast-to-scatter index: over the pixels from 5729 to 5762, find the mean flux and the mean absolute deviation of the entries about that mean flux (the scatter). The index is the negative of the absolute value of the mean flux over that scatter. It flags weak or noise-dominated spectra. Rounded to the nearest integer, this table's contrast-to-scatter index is -72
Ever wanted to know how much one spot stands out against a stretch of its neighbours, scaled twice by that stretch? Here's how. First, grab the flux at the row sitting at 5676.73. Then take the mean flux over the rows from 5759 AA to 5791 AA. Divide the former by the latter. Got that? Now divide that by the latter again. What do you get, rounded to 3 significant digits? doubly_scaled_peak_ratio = 0.0390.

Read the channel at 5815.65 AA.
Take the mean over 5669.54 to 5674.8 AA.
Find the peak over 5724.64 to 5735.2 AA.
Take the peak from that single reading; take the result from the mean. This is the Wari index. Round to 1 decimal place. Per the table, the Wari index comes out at 23.9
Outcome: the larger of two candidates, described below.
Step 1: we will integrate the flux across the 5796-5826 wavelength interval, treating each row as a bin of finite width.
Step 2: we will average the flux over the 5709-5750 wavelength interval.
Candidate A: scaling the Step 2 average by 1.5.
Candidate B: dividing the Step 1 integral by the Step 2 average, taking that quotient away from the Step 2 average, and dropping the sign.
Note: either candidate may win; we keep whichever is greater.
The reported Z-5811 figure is 38.0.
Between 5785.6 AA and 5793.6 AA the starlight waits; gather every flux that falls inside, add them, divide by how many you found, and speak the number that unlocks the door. 25.5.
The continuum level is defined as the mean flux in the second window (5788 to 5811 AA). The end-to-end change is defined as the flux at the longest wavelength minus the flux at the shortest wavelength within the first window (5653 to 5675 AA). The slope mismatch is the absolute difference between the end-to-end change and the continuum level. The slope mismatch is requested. 25.4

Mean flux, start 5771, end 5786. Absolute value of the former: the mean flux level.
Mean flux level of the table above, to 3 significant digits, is 24.8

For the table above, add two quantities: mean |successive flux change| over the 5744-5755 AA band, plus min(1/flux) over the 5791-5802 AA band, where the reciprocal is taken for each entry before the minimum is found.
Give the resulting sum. 0.21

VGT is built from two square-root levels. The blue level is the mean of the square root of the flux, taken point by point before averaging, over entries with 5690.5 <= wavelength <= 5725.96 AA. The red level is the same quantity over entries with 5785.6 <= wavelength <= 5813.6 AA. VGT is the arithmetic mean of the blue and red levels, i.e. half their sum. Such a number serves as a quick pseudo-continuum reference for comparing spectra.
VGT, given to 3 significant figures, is 5.02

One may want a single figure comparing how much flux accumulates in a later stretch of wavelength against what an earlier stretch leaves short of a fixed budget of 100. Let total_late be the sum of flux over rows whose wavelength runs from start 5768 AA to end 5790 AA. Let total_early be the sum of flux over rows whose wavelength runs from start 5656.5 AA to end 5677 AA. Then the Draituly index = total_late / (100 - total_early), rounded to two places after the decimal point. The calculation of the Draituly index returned -1.40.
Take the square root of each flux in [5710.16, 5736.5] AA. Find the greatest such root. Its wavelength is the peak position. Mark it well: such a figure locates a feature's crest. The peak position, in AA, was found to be 5729.26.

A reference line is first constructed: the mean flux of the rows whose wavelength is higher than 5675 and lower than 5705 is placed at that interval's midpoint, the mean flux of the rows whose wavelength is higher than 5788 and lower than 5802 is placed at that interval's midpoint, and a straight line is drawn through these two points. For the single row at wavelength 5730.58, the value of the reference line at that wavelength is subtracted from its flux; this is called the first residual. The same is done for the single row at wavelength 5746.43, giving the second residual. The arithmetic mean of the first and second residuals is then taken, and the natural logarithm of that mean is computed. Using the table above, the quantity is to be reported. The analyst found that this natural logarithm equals -0.20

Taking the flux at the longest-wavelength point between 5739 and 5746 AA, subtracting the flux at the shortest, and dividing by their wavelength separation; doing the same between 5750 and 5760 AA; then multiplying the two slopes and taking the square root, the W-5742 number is 0.076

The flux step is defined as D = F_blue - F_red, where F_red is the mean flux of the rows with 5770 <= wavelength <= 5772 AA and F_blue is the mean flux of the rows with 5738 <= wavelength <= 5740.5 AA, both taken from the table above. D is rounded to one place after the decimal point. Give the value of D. -1.2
